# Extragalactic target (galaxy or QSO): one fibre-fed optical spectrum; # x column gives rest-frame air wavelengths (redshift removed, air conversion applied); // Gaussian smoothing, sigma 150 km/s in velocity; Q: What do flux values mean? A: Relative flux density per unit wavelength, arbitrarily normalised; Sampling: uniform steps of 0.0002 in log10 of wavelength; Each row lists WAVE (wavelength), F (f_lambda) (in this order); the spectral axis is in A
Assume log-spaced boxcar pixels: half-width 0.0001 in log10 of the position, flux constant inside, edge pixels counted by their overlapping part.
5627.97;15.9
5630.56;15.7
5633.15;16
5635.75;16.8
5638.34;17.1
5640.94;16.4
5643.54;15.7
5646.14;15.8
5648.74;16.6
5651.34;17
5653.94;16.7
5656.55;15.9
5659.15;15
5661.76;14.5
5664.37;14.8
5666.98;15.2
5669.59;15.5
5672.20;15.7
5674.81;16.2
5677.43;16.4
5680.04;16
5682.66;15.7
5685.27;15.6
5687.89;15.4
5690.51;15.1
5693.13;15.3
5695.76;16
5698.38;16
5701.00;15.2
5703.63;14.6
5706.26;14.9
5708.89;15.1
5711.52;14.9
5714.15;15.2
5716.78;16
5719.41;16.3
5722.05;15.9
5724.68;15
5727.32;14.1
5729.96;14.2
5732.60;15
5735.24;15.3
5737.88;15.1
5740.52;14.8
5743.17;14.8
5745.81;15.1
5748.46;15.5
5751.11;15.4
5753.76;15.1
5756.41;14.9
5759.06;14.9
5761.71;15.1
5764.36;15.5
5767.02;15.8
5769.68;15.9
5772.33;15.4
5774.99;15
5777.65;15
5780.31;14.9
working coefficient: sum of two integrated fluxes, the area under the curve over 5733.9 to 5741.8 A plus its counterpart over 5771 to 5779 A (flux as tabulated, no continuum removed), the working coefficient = 240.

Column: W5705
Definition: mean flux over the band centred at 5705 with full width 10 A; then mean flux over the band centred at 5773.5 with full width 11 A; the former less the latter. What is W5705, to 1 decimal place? -0.4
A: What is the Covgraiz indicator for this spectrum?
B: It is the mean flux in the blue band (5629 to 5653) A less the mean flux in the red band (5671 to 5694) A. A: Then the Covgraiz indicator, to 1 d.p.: 0.6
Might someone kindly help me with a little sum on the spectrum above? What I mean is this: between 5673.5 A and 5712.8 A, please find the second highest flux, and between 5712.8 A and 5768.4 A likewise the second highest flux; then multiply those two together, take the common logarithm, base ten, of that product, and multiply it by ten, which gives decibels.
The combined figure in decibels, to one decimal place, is 24.1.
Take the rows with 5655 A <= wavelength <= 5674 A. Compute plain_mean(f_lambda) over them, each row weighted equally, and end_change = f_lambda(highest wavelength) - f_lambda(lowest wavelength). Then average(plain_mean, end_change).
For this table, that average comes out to 7.5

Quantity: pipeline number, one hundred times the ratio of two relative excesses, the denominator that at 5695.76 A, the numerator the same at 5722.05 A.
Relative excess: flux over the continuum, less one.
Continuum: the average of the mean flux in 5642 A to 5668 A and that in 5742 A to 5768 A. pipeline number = 81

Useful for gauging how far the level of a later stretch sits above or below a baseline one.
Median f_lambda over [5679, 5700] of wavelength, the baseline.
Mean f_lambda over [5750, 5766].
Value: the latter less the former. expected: -0.5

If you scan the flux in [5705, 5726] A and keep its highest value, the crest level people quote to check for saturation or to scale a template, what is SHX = 16.3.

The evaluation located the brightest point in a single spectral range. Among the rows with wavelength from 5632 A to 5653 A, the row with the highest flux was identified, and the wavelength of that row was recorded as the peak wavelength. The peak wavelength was 5638.34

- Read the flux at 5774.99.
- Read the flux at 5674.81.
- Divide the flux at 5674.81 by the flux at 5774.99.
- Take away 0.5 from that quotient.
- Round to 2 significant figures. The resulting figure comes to 0.58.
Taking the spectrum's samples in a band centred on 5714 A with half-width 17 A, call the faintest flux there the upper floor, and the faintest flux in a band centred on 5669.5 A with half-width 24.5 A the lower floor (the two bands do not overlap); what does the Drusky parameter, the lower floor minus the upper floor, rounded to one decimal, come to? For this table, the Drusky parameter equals 0.4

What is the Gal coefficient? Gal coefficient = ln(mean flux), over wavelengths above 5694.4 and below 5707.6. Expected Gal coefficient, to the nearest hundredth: 2.73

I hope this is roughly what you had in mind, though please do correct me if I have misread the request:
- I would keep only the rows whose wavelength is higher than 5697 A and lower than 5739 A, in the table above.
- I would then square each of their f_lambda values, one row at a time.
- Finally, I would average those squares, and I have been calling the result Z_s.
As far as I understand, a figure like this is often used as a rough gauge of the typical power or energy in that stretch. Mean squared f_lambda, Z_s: 231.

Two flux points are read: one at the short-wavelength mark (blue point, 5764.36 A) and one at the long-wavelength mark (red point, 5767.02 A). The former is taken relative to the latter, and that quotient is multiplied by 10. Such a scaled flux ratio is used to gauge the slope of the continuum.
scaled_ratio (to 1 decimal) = 9.8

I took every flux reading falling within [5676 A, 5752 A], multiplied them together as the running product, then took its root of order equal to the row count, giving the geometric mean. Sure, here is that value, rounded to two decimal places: 15.30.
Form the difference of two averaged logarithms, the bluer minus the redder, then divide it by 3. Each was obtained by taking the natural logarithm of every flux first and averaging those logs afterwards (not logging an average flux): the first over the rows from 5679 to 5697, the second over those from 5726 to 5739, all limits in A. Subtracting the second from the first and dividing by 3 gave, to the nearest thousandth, 0.019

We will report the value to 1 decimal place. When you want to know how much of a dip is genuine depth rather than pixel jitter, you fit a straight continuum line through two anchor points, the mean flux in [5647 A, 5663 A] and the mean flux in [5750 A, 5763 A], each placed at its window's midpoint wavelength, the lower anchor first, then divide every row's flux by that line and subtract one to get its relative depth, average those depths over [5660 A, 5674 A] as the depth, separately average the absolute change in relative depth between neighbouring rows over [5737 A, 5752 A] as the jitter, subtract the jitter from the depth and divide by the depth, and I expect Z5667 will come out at 1.3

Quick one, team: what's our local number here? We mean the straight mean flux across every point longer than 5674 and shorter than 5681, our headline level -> 16.2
